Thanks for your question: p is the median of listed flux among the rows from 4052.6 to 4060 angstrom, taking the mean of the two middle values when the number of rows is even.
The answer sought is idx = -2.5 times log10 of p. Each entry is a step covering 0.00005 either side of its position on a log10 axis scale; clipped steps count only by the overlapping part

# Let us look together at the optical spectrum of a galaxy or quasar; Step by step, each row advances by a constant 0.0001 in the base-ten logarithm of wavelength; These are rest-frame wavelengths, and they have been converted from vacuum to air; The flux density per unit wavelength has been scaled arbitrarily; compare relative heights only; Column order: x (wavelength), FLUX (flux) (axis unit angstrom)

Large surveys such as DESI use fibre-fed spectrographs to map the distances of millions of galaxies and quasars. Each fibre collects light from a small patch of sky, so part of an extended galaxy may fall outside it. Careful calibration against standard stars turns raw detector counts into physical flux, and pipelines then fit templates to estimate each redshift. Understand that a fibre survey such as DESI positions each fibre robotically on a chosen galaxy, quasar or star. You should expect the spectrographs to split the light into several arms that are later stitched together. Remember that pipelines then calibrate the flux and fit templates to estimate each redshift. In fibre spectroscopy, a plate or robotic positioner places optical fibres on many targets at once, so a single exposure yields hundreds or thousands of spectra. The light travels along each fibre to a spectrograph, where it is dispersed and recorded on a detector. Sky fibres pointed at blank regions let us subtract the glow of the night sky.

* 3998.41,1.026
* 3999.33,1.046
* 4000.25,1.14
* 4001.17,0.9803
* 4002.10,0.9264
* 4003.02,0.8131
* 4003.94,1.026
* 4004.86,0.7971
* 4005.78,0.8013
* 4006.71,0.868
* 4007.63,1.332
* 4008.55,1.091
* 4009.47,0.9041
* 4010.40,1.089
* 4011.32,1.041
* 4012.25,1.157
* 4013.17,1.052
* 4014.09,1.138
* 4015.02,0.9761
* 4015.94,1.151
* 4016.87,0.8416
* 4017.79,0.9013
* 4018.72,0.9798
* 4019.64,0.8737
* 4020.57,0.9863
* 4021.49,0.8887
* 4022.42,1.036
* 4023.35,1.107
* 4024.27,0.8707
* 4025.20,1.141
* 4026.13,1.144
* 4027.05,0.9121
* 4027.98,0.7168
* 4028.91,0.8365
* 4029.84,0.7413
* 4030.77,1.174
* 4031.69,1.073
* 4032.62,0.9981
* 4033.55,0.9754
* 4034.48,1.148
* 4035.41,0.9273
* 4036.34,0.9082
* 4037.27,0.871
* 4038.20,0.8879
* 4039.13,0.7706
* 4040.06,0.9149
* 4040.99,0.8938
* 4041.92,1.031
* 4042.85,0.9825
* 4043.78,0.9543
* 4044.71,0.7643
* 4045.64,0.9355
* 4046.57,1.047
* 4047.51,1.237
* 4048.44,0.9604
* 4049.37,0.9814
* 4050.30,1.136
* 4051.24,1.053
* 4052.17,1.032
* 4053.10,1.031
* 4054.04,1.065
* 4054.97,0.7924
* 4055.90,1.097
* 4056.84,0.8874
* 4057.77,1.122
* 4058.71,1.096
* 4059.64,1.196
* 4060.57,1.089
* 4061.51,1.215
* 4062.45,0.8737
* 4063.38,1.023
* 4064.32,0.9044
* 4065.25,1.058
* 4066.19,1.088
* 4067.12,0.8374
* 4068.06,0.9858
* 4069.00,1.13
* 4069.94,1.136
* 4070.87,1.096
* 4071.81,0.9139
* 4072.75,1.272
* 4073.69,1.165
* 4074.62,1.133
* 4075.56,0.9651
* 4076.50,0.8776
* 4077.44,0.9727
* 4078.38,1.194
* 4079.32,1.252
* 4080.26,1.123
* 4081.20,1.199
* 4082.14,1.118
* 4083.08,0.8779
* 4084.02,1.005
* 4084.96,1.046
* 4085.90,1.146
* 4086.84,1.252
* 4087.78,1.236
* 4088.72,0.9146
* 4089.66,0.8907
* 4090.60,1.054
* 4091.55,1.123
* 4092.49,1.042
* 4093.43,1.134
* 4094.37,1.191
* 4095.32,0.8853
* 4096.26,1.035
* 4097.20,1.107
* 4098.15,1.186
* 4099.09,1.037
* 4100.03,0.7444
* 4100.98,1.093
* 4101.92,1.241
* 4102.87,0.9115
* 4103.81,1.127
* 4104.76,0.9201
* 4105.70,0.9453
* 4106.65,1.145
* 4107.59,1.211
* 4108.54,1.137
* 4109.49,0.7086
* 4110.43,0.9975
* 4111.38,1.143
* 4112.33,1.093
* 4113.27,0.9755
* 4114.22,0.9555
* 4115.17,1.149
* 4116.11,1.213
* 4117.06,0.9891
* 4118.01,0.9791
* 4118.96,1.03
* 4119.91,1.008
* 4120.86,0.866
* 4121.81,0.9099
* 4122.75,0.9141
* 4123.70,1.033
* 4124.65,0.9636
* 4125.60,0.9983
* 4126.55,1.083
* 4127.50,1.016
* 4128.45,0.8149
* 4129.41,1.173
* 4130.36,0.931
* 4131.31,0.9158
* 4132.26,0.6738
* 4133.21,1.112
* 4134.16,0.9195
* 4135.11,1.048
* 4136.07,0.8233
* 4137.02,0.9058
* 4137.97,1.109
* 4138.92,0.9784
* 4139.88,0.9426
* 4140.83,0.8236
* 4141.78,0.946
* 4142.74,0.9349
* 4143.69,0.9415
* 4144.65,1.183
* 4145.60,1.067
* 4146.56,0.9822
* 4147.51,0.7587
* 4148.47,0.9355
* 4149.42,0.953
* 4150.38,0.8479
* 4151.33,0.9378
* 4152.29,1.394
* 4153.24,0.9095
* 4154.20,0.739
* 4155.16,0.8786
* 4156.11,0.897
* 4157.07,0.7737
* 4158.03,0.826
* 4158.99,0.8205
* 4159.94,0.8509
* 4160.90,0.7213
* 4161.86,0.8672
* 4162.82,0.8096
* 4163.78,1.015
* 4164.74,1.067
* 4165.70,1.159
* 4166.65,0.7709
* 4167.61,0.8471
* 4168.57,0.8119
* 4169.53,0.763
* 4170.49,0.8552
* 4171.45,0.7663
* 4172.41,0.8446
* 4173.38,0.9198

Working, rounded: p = 1.08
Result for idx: -0.08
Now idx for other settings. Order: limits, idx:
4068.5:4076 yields -0.13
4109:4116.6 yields -0.05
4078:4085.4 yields -0.12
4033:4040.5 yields 0.10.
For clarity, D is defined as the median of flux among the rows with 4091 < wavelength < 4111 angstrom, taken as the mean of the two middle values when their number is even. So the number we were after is 1.09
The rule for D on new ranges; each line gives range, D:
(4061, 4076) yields 1.07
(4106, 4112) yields 1.14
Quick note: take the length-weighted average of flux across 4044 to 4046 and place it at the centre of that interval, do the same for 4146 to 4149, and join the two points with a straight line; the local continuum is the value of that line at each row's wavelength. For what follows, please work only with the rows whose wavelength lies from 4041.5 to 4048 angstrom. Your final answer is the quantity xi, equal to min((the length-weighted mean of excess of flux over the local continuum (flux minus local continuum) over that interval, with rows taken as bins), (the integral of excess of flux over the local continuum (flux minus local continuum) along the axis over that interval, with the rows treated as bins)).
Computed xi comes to 0.133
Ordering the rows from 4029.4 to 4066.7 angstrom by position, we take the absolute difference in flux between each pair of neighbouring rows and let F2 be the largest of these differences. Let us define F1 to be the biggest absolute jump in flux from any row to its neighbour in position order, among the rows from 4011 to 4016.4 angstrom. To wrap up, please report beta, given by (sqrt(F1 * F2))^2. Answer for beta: 0.08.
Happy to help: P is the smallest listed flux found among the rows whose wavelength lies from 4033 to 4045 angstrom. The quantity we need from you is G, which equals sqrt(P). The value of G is 0.874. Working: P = 0.7643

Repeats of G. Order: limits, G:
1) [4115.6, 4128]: 0.931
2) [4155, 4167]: 0.849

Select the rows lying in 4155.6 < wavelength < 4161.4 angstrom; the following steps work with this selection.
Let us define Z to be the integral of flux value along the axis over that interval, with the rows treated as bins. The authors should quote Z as 4.7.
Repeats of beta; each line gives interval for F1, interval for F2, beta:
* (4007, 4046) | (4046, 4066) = 0.15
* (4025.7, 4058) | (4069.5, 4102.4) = 0.15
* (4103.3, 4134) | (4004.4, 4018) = 0.20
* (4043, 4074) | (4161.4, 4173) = 0.14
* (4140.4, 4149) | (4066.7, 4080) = 0.09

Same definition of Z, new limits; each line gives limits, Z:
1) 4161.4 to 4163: 1.3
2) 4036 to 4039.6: 3.1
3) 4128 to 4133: 4.6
